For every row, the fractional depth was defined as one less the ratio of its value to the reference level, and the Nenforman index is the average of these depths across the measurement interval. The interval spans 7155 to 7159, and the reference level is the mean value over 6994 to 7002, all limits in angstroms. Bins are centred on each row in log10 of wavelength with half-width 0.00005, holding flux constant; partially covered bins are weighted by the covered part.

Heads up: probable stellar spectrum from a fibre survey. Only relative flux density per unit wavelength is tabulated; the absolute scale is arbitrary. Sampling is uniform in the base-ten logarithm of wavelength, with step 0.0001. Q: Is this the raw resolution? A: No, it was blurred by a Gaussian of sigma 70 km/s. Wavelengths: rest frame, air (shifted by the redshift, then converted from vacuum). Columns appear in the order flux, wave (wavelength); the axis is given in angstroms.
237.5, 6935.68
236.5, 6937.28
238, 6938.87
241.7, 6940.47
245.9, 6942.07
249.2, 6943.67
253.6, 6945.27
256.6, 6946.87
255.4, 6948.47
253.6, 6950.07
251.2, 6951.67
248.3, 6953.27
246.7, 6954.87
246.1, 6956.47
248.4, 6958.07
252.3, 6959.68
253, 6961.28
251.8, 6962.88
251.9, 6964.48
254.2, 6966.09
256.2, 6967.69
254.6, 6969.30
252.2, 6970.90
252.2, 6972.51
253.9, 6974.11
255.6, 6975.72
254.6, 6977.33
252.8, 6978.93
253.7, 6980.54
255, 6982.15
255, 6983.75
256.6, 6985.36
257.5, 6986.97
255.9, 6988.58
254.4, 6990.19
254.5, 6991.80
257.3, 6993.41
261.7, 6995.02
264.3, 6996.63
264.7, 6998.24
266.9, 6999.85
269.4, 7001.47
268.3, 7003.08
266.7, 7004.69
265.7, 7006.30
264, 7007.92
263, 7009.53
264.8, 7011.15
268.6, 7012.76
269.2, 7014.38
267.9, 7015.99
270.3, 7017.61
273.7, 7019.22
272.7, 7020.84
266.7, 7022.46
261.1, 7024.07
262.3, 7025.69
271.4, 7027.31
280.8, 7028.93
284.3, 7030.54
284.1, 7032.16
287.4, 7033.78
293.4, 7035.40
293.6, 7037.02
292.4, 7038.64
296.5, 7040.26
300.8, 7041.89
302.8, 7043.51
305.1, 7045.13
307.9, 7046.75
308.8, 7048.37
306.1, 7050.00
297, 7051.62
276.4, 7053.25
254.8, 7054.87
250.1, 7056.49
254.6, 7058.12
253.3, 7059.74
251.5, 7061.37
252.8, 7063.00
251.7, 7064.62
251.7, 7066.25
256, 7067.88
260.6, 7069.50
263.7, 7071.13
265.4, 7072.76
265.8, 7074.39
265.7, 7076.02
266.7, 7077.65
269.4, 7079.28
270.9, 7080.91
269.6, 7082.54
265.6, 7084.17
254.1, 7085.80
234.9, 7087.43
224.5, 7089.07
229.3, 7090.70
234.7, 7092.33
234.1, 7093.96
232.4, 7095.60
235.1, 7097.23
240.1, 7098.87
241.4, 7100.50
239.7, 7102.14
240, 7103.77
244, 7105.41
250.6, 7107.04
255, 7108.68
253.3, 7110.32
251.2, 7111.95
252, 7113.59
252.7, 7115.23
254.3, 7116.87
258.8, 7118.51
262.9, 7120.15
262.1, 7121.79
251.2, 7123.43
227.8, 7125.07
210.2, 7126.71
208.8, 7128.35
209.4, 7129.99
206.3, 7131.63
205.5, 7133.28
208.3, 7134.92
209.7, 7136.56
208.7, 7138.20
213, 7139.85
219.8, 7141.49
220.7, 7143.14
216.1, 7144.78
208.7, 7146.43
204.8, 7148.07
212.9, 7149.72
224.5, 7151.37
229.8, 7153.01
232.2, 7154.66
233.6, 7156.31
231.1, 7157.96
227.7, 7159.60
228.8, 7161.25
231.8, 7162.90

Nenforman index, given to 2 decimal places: 0.12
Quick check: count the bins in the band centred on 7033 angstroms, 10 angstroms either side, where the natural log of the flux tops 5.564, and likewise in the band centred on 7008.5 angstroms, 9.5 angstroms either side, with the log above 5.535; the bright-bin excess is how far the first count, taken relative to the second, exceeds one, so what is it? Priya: 0.0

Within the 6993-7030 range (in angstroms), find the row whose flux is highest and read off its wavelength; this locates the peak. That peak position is 7028.93 angstroms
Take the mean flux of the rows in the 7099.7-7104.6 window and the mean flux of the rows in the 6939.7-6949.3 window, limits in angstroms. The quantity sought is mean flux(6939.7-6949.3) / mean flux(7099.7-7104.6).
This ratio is 1.04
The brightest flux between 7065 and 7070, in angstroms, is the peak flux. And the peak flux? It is 260.6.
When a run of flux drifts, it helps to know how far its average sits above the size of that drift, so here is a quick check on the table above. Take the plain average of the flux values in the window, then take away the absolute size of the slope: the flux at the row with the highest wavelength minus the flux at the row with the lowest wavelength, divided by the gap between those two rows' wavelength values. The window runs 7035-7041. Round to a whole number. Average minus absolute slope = 293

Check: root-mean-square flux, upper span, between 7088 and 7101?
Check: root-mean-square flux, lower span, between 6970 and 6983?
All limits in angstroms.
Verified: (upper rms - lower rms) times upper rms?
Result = -4621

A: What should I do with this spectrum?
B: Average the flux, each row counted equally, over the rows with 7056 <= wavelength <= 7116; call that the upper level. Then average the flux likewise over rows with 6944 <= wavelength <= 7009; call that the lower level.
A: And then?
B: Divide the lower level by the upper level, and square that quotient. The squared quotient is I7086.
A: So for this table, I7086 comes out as 1.04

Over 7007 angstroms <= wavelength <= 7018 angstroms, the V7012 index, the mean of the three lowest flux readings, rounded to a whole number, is 264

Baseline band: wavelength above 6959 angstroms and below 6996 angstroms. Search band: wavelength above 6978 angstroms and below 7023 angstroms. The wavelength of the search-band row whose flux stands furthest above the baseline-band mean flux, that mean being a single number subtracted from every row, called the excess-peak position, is 7019.22 angstroms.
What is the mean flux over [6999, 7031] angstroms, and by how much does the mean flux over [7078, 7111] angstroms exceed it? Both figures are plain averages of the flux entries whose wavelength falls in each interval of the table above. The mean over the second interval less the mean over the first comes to -23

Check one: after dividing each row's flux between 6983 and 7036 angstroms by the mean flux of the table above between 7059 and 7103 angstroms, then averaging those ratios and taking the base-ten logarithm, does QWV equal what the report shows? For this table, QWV 0.027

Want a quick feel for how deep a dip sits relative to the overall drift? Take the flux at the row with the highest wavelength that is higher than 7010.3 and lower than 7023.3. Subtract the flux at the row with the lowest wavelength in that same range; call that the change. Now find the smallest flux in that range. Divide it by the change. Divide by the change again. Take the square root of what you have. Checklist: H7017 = 9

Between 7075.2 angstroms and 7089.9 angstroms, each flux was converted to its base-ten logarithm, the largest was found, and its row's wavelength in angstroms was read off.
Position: 7080.91 angstroms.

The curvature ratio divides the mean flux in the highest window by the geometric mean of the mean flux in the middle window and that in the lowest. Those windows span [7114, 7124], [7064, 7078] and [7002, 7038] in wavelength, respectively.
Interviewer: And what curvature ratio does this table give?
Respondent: 0.96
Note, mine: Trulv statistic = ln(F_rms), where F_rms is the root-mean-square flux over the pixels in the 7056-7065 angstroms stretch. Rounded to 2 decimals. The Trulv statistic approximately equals 5.53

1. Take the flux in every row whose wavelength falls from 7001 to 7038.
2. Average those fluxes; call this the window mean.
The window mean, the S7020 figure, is 273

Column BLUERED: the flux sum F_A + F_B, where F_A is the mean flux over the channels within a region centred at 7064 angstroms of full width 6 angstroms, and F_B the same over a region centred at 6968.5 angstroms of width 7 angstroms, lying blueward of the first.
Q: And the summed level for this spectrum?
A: 506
